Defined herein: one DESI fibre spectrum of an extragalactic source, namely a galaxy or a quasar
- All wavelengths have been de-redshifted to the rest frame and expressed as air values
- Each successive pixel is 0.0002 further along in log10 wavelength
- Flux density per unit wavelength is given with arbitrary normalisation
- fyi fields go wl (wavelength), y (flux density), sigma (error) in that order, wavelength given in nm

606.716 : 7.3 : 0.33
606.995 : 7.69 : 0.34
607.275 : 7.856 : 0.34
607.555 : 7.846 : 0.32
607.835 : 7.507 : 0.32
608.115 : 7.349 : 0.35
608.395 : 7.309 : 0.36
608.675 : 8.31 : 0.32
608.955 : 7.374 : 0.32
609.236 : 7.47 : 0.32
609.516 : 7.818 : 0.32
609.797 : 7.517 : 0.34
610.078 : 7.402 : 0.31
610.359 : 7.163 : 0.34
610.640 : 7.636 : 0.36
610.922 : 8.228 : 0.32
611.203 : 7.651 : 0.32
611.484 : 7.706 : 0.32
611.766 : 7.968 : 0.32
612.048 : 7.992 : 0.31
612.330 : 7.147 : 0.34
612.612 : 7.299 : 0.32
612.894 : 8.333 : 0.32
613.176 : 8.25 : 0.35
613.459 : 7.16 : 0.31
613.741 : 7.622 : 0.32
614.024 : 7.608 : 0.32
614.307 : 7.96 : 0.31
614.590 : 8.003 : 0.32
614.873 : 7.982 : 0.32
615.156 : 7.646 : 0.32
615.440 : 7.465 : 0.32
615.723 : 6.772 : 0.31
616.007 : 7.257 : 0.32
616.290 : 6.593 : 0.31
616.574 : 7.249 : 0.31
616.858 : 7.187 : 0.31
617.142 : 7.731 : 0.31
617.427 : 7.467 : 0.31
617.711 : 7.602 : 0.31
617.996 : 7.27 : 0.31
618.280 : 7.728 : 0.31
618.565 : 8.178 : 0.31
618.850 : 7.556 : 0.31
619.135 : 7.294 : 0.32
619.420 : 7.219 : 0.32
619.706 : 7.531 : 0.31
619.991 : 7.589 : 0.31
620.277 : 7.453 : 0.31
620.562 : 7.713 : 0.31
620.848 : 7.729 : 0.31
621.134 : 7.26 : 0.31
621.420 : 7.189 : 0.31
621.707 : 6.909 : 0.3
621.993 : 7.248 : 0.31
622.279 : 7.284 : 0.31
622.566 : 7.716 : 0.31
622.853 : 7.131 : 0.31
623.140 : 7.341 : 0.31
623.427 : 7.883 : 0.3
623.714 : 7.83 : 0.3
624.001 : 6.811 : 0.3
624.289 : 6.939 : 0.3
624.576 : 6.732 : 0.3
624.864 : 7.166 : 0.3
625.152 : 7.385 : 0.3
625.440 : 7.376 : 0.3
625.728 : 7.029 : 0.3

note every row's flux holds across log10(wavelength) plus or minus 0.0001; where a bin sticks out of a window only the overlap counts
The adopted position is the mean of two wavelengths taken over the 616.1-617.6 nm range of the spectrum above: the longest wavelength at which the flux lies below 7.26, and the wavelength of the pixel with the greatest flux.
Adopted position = 617.00 nm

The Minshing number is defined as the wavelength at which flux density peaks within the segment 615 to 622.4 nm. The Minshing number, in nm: 618.565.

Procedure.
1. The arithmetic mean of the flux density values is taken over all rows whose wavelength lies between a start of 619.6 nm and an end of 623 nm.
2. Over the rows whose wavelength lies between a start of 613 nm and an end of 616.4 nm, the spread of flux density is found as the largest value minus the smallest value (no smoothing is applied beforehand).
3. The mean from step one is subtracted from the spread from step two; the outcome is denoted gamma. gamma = -5.7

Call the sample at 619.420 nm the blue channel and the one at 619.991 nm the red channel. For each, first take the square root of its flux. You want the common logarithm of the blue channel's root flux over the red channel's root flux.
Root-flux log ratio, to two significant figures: -0.011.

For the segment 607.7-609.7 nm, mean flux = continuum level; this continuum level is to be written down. 7.59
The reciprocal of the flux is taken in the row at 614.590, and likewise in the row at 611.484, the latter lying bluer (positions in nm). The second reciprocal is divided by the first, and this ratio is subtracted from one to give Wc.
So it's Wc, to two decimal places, -0.04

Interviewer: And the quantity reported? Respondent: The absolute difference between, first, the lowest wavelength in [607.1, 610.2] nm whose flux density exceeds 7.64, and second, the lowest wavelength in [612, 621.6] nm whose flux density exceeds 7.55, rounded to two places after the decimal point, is 4.77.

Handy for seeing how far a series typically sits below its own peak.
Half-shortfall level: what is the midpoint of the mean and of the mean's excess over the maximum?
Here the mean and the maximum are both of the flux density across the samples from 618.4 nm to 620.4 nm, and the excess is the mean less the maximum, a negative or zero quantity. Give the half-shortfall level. 3.46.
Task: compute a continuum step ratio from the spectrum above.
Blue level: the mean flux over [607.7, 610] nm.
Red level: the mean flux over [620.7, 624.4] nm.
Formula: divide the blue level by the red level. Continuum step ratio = 1.03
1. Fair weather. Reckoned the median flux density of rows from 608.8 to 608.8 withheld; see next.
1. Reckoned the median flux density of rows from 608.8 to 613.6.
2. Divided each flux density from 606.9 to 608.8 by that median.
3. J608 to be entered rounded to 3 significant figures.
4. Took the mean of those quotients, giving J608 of 1.01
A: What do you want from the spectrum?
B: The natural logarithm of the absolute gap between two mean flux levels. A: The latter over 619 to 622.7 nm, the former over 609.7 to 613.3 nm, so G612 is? -1.1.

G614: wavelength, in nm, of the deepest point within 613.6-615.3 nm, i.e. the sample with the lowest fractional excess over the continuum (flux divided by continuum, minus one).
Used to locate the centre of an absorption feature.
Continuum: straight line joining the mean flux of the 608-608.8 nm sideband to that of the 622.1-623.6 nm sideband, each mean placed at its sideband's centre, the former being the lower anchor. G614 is 614.024 nm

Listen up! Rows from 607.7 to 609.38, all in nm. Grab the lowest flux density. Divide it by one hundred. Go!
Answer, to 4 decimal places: 0.0731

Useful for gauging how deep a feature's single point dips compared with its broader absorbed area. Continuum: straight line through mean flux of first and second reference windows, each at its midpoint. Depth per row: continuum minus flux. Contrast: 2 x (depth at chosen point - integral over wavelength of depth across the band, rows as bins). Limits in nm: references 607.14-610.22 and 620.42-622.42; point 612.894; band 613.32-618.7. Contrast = -1.1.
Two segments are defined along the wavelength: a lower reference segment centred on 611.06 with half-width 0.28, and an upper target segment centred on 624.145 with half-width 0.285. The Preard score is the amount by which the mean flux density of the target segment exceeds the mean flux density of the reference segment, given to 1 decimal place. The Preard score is -1.1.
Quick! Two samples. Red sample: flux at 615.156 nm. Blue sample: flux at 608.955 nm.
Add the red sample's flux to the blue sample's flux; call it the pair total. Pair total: 15.0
